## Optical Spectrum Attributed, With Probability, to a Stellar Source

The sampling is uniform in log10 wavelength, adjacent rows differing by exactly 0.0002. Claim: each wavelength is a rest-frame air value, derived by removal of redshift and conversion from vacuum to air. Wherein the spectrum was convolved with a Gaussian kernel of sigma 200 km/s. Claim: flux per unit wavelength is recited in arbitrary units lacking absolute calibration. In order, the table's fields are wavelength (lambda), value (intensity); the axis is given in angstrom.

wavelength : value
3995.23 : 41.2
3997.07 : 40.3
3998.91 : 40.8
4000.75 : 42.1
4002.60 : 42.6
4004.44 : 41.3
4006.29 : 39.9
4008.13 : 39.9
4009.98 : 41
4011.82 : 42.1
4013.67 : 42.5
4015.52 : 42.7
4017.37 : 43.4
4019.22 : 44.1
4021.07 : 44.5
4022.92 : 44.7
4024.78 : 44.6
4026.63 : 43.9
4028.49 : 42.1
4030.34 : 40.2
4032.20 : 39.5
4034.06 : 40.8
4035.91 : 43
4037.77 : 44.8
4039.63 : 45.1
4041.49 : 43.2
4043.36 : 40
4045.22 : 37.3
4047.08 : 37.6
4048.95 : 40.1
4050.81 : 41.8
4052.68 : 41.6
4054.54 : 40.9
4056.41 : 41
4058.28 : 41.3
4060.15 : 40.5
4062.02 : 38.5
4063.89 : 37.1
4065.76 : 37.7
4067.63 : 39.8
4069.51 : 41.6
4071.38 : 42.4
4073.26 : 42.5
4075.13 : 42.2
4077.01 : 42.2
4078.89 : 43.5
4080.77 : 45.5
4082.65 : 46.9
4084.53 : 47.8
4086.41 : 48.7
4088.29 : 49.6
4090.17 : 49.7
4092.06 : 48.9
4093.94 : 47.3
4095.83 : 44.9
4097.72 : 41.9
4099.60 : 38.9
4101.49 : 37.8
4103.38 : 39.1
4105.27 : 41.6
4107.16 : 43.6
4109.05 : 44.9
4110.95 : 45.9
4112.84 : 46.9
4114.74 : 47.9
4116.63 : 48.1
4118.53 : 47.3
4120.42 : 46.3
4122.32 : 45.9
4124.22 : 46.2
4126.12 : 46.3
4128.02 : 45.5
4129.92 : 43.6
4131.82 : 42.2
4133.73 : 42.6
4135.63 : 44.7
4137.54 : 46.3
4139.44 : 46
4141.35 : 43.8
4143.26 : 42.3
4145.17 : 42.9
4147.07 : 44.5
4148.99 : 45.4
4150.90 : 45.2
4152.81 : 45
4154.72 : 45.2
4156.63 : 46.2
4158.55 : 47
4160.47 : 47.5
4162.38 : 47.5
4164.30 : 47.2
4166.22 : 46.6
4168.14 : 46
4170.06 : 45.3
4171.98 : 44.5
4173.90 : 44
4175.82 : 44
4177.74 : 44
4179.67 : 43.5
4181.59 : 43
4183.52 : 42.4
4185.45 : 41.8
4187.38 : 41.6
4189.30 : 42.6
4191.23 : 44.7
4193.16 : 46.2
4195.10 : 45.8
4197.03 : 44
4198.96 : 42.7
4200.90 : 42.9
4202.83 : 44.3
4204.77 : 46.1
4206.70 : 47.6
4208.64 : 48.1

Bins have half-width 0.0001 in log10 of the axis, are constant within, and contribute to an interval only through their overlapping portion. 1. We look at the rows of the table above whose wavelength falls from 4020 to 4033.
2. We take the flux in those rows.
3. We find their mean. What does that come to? 42.8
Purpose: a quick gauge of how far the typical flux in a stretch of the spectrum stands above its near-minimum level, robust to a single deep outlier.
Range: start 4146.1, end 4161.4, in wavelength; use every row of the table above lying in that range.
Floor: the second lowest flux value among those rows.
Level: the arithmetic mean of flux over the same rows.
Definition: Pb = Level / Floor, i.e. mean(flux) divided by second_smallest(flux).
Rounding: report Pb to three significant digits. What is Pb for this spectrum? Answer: 1.02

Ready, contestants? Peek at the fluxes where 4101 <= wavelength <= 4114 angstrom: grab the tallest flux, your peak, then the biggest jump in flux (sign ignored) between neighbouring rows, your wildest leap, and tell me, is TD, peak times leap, 117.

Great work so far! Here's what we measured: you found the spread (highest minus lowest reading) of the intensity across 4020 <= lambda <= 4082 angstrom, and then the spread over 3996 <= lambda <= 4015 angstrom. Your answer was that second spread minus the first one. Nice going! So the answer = -6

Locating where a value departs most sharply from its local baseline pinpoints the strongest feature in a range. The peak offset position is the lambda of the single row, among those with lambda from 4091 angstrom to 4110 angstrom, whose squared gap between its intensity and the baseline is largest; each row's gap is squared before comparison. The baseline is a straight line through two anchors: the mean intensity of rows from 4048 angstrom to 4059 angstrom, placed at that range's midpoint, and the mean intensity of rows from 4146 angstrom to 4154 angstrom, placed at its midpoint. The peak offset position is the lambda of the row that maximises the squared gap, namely 4092.06 angstrom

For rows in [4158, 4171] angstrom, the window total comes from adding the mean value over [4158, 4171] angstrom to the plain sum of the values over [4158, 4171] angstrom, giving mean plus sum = 373.8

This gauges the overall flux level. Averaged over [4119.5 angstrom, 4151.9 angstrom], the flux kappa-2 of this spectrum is 44.7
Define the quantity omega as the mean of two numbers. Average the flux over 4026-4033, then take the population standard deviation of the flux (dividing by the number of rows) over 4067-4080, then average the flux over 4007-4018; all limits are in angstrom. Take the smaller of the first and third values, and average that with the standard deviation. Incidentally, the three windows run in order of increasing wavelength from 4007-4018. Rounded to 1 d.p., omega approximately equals 21.2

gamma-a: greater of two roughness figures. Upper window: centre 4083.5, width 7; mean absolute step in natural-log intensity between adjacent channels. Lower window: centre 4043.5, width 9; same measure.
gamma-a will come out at 0.049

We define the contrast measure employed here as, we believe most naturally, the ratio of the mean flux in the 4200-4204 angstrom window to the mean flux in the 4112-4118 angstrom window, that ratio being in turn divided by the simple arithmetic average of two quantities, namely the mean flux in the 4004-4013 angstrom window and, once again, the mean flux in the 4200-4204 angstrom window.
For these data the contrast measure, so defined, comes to 0.0217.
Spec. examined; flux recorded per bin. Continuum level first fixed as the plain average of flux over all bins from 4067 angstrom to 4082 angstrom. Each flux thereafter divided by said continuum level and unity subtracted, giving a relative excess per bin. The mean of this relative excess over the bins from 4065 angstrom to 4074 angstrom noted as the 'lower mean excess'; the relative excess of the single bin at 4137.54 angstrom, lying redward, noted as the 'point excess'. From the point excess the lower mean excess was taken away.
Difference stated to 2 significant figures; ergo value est 0.13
